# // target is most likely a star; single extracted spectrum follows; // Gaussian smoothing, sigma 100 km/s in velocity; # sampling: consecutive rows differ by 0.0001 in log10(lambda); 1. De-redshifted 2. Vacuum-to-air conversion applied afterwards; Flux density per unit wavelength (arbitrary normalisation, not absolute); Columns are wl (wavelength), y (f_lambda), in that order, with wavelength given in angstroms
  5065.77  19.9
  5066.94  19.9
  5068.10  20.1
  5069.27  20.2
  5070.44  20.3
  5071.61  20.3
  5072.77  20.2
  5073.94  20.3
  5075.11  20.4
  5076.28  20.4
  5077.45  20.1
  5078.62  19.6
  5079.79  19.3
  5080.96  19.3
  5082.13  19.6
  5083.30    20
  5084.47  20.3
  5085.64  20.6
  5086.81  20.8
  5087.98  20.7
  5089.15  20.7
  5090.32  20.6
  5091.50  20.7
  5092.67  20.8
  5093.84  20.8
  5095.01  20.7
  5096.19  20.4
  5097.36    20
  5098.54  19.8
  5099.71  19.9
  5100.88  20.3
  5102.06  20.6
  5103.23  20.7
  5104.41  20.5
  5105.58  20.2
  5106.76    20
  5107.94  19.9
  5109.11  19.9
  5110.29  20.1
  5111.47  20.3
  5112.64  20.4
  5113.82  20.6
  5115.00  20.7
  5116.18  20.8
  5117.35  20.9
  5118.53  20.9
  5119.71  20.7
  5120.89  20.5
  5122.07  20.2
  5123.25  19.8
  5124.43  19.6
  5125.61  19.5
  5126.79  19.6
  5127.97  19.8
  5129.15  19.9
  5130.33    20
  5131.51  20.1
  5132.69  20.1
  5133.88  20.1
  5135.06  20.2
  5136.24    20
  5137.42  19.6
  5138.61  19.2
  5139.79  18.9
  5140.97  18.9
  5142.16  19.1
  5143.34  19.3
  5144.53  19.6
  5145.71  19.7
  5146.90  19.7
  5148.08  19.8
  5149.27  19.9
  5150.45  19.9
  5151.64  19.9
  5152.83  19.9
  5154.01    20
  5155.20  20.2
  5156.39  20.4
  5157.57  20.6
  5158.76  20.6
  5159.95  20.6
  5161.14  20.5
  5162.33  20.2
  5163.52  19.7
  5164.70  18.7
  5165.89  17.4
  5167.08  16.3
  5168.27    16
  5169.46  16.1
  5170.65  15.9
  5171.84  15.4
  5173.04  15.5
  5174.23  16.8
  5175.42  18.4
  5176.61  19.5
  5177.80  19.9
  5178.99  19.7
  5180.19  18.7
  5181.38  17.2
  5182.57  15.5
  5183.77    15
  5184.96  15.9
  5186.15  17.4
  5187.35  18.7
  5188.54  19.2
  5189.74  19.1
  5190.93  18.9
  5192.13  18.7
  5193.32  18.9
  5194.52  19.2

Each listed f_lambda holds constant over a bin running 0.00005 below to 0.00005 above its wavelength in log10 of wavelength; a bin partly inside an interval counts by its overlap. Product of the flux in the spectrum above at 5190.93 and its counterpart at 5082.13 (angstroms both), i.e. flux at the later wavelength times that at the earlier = 370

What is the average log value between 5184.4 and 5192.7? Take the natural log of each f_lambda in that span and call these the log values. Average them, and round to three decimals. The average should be 2.903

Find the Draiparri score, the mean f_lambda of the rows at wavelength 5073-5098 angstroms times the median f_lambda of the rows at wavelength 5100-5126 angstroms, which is 413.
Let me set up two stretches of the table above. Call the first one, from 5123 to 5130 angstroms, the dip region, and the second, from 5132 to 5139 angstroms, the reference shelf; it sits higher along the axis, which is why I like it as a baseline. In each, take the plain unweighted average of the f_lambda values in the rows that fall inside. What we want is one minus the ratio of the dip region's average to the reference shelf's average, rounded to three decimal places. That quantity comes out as 0.008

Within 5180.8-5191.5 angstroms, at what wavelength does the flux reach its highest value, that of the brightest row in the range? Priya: 5188.54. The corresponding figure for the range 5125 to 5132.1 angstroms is 5131.51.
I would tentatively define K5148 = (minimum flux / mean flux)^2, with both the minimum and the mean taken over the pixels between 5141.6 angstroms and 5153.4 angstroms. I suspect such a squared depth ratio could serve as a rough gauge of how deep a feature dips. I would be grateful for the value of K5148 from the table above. 0.942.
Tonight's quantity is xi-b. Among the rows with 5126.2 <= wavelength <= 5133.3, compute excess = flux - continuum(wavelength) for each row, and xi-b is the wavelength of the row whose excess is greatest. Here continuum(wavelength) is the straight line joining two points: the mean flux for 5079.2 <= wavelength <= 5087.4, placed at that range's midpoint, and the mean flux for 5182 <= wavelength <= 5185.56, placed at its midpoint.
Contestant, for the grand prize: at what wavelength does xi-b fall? 5132.69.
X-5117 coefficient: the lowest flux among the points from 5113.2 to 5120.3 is 20.6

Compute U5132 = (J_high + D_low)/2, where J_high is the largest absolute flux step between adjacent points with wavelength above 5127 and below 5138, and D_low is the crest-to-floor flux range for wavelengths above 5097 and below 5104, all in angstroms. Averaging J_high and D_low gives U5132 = 0.65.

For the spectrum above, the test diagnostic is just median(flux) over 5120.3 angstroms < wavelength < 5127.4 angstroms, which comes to 19.7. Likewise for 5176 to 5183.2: 19.1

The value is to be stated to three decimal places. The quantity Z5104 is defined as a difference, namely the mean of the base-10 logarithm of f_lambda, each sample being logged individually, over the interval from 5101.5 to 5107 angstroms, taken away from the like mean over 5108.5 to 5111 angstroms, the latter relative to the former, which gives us -0.009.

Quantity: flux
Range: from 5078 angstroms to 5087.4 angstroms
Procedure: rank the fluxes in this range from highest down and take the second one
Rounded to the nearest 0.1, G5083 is 20.6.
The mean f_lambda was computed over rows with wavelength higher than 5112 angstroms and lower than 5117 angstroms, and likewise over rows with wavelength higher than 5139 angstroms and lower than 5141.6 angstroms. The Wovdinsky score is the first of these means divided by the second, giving 1.09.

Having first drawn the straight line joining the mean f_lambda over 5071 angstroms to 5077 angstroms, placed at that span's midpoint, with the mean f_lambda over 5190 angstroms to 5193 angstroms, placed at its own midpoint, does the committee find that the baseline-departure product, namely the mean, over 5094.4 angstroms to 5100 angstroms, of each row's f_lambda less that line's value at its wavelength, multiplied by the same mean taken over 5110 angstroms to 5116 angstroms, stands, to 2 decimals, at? 0.09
